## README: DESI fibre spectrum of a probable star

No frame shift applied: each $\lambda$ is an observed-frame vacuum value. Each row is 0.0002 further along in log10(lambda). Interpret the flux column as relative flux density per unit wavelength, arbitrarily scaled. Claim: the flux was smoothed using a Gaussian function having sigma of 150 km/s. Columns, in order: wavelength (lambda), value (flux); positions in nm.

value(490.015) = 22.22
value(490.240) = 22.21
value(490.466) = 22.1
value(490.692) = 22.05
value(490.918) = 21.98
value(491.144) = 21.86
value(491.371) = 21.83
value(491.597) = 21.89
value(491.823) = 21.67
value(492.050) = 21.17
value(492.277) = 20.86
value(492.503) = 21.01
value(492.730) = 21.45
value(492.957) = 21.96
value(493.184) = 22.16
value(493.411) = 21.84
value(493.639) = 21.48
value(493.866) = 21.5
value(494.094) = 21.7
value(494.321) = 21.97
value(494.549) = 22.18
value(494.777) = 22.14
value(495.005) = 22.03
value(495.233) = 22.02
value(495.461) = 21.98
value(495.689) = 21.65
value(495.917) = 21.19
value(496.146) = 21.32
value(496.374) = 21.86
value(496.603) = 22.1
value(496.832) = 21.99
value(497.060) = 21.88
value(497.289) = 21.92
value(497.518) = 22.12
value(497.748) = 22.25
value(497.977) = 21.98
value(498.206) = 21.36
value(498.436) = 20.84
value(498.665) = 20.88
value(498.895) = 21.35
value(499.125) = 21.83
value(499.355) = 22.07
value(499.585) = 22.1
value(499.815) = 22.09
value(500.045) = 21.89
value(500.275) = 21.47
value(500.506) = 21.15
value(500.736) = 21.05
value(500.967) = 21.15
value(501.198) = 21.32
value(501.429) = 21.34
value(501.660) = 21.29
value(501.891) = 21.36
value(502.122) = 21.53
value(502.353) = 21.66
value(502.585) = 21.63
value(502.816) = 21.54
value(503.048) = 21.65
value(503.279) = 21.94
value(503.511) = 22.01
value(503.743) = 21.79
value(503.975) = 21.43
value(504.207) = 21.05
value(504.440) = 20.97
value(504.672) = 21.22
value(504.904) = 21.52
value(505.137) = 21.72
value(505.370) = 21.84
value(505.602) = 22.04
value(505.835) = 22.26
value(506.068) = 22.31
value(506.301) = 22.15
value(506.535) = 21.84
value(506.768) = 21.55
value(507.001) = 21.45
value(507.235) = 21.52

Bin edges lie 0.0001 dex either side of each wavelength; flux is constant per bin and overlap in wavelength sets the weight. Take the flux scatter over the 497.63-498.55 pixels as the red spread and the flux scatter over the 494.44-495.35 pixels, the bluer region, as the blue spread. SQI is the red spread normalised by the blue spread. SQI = 7.9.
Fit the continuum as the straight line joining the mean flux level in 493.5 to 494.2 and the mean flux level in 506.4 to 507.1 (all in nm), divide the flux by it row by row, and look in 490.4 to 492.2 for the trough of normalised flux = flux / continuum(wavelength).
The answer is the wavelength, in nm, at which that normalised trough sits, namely 492.050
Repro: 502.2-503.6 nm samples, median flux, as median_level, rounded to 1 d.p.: 21.7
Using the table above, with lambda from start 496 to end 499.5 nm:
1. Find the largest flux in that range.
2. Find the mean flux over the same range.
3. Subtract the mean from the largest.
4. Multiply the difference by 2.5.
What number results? 1.3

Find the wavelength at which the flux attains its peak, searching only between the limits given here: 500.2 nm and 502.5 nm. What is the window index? 502.353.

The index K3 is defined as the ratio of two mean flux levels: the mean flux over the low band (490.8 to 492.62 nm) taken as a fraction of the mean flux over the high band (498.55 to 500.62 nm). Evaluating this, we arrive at 0.99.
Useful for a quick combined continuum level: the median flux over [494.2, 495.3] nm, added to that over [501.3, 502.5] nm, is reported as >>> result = 43.4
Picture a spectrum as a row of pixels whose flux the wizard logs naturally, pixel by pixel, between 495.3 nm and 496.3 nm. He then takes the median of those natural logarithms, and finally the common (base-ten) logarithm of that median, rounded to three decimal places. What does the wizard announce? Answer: 0.487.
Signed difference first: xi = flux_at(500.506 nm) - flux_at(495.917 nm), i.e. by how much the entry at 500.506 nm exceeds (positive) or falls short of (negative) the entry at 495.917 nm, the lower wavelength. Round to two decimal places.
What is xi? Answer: -0.04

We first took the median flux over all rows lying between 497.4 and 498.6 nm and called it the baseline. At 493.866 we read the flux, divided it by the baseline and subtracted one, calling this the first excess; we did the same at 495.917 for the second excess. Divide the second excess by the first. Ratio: 1.6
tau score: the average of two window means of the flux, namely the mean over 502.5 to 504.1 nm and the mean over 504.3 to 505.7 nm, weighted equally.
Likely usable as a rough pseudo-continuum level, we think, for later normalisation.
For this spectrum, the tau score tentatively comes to 21.63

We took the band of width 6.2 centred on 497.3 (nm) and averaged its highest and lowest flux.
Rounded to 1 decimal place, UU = 21.5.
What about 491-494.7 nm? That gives 21.5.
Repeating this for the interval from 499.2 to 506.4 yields 21.6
